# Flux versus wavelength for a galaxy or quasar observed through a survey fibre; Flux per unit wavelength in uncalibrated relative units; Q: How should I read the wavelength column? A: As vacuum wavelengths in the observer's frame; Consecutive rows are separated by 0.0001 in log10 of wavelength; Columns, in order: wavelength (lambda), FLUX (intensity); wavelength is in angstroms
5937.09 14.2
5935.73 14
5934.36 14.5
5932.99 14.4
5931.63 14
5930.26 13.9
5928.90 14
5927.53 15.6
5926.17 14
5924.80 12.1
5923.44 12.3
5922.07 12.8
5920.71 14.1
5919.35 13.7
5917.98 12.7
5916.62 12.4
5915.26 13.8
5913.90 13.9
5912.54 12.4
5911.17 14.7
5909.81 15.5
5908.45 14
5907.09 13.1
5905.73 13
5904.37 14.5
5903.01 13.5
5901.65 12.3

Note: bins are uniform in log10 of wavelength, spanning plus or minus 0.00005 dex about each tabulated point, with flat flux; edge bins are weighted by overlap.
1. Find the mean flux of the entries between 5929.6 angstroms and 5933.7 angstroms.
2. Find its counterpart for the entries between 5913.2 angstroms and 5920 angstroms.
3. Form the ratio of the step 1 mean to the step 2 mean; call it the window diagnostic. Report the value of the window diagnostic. 1.06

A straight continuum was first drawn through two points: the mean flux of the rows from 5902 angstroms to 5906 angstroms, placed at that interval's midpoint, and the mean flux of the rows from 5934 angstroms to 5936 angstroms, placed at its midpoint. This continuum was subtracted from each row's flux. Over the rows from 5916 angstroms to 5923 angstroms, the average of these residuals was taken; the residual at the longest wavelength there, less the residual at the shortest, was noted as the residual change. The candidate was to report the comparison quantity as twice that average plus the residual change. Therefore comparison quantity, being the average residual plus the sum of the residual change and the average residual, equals -1.33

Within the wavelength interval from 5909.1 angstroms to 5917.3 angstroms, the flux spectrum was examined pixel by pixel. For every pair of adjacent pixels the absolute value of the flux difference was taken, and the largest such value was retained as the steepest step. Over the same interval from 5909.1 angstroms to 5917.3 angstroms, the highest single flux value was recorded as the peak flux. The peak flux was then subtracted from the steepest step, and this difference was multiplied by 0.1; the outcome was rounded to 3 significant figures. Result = -1.32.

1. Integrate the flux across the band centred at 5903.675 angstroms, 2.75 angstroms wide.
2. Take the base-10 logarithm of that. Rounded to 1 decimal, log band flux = 1.6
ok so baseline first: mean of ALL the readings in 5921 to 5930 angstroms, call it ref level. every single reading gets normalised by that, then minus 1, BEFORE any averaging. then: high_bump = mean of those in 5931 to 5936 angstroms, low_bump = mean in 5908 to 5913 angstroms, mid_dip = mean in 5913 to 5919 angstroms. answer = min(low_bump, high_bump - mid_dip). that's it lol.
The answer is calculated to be 0.05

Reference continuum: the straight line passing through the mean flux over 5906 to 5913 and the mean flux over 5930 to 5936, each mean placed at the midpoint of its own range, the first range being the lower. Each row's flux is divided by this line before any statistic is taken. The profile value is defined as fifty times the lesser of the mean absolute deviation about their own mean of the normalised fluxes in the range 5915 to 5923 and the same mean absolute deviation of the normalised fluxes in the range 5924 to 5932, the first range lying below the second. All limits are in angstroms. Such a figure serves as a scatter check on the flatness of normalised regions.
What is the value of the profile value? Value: 2.19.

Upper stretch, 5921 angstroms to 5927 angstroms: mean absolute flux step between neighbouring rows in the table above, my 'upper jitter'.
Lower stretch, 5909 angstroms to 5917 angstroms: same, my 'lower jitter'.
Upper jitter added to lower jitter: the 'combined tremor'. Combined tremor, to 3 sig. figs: 2.09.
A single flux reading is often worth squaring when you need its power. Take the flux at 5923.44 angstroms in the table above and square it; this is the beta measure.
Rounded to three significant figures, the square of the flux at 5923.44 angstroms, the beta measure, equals 151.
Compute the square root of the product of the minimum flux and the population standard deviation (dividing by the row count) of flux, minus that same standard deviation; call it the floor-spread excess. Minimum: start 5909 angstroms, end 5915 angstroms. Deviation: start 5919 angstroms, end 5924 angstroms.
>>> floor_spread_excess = 2.3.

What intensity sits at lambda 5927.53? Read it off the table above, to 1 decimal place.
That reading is 15.6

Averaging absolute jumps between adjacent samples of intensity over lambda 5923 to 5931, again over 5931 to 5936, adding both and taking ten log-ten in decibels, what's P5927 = 1.5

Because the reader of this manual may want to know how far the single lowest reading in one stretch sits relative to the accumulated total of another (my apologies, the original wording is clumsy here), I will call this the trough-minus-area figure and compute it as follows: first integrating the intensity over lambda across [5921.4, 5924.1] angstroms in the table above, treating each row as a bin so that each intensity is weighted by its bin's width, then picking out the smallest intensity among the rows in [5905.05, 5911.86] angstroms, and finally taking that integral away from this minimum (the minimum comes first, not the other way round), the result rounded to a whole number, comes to -21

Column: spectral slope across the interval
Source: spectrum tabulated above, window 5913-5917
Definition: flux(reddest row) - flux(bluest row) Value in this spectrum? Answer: -1.5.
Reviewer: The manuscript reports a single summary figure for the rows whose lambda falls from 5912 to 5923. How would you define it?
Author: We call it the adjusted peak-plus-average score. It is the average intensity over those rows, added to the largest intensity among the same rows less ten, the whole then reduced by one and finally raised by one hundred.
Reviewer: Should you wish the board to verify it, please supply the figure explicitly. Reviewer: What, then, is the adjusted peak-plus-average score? 116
